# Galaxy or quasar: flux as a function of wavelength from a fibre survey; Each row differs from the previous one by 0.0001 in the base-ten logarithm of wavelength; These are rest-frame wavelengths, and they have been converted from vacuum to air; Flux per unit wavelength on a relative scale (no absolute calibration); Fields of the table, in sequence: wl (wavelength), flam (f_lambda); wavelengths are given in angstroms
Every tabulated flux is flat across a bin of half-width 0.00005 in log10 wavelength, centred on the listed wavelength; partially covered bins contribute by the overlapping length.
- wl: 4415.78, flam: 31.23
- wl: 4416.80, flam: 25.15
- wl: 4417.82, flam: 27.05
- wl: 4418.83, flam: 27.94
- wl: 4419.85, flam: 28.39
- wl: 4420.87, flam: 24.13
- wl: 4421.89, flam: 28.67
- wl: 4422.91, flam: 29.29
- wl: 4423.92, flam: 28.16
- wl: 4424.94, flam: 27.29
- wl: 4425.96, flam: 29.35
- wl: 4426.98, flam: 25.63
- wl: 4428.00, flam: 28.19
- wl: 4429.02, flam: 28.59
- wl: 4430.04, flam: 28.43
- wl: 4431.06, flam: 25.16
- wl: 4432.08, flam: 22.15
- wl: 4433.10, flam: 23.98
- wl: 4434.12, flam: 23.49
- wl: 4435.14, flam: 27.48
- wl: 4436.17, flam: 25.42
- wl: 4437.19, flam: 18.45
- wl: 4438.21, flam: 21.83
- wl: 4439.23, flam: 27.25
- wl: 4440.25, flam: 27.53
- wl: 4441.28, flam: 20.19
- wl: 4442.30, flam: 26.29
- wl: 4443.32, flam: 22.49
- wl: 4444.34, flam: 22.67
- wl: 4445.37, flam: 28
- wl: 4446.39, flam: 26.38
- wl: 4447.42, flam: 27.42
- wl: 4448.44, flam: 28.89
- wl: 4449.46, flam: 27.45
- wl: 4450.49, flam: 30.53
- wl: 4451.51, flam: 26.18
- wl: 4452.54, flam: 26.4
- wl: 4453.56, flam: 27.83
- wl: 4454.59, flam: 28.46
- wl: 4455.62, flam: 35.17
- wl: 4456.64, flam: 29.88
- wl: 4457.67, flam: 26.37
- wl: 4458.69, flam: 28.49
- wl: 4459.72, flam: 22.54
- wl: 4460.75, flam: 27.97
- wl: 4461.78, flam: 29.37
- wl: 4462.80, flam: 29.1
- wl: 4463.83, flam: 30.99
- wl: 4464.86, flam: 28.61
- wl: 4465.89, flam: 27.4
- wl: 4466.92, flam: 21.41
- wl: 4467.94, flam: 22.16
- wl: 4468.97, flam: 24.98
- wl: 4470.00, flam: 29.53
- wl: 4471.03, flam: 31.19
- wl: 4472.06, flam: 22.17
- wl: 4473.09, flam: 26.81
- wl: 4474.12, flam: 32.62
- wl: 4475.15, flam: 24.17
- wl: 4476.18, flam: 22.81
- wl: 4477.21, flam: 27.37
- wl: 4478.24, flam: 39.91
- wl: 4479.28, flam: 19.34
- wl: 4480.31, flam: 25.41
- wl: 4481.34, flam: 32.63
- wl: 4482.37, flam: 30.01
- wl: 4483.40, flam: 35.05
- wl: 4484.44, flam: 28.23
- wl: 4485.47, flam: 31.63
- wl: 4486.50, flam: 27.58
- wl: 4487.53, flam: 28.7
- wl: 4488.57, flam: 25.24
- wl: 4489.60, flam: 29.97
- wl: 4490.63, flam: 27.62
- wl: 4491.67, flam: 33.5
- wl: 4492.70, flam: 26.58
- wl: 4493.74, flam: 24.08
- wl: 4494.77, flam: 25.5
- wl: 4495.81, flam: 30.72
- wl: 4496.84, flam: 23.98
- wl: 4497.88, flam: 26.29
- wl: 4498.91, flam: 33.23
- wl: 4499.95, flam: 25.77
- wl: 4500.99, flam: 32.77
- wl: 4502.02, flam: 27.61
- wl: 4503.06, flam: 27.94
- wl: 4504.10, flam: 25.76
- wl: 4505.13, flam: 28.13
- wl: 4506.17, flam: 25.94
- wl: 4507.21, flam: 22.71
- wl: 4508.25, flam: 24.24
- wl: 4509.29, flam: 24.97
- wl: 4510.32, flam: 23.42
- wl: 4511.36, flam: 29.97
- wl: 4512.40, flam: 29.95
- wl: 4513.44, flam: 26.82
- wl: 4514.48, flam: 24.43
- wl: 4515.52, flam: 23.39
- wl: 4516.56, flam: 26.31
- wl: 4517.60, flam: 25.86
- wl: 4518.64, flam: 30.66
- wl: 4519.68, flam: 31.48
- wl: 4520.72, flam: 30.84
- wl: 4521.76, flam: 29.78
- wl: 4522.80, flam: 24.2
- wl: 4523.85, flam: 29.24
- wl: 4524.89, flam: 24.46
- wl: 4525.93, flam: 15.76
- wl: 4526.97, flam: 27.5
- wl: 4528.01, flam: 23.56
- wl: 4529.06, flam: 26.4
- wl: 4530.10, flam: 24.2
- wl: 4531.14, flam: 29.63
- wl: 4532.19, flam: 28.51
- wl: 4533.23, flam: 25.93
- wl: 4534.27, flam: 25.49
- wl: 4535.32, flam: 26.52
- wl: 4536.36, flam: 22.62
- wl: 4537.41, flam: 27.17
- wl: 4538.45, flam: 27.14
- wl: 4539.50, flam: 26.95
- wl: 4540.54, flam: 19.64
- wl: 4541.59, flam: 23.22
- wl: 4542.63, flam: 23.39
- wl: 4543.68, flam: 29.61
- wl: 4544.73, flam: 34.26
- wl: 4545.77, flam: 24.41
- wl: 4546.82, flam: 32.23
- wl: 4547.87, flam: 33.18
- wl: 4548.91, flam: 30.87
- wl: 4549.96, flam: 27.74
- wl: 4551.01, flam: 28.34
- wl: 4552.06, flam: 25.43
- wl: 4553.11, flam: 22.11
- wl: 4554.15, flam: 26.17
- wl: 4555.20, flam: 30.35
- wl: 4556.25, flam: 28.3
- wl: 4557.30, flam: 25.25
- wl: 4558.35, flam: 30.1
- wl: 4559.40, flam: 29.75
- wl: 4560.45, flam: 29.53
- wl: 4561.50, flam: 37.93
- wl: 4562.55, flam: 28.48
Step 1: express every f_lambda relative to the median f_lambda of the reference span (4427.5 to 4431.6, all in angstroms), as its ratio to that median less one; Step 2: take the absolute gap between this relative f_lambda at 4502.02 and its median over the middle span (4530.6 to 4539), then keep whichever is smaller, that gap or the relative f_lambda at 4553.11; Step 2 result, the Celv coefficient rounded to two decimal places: -0.22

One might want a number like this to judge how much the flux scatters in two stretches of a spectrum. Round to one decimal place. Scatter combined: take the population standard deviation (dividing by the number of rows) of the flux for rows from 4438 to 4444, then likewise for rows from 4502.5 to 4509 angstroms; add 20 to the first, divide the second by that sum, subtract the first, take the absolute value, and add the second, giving 4.7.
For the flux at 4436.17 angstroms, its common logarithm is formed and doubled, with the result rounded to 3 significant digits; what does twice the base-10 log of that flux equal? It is 2.81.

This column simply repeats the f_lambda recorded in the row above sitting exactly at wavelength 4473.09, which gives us 26.81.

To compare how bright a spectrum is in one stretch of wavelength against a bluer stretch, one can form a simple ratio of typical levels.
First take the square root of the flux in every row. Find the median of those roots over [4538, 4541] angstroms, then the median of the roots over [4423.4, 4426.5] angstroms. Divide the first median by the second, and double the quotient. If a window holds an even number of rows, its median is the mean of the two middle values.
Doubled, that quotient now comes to 1.96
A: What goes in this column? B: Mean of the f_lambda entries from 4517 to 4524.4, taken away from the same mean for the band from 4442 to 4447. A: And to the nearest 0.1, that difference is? -3.7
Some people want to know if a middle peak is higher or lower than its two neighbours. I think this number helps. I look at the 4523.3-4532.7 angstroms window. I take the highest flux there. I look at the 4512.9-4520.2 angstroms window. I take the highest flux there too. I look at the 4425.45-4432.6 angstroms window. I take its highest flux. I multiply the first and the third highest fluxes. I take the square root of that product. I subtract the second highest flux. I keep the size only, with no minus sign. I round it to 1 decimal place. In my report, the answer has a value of 2.0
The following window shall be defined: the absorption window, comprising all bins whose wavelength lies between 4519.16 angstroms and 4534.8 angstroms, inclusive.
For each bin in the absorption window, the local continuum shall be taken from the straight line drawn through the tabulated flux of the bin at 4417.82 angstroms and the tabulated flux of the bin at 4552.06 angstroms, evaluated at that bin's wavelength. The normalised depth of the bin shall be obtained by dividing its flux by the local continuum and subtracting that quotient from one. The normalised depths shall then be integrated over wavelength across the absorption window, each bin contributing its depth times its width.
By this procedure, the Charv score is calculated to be -0.44 angstroms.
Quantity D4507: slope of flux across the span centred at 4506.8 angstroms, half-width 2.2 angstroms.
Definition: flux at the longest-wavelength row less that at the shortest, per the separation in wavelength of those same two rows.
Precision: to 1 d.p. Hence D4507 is -1.2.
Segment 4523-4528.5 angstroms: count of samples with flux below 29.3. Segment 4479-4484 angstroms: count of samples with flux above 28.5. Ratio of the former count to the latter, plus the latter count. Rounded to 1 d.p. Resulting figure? 4.7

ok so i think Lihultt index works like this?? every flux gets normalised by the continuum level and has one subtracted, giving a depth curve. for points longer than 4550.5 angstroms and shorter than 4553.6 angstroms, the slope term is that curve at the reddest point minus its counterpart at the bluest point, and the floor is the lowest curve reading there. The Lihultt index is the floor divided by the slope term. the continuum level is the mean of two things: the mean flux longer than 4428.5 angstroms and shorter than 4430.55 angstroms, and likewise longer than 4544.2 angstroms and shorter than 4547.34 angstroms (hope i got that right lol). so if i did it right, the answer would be 1.2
